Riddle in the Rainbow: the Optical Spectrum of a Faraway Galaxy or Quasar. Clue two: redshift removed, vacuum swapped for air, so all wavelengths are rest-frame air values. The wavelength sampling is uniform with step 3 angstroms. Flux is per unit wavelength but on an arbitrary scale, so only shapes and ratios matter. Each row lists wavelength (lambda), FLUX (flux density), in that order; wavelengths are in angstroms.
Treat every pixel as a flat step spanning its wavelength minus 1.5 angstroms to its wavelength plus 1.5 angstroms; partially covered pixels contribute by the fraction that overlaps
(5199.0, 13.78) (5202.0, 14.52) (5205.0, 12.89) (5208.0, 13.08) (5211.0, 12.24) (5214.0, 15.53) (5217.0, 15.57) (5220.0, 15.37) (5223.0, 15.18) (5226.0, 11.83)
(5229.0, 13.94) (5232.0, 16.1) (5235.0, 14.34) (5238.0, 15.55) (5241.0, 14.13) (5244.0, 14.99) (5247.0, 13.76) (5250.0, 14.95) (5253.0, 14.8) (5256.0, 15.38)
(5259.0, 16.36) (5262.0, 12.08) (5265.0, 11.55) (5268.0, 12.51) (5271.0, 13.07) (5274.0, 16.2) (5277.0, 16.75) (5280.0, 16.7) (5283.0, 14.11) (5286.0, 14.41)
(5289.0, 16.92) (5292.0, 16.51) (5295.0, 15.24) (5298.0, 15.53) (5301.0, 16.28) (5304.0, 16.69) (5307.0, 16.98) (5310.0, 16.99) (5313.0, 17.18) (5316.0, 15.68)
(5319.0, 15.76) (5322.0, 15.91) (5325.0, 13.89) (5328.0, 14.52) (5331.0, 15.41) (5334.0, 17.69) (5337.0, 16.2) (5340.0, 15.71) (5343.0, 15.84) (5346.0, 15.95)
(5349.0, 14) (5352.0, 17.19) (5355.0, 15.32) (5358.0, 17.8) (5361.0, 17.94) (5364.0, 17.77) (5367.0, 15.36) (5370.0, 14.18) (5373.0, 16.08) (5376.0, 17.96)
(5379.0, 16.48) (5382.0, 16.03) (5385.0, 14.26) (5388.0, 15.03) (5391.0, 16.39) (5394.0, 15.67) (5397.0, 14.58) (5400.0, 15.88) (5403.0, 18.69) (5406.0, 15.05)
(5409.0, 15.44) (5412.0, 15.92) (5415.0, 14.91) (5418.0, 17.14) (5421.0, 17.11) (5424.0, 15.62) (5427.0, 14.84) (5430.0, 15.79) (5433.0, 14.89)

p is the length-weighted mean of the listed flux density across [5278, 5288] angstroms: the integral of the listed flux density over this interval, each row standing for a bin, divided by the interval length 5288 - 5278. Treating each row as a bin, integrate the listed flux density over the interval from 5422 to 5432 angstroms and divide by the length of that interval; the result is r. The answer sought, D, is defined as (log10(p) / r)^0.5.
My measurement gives 0.277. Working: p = 15.2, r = 15.5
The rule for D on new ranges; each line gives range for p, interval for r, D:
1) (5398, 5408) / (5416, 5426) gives 0.272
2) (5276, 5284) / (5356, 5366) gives 0.261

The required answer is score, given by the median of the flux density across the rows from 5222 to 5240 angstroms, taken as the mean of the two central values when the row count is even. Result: 14.8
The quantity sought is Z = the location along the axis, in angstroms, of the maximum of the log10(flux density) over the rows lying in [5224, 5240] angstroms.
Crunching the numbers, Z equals 5232.0 angstroms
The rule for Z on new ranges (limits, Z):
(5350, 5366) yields 5361.0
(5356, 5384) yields 5376.0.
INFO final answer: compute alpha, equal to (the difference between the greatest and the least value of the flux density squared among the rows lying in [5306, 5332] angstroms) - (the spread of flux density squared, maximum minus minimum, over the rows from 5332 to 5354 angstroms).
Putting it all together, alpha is -15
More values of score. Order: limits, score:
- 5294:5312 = 16.5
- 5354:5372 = 16.6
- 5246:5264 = 14.9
